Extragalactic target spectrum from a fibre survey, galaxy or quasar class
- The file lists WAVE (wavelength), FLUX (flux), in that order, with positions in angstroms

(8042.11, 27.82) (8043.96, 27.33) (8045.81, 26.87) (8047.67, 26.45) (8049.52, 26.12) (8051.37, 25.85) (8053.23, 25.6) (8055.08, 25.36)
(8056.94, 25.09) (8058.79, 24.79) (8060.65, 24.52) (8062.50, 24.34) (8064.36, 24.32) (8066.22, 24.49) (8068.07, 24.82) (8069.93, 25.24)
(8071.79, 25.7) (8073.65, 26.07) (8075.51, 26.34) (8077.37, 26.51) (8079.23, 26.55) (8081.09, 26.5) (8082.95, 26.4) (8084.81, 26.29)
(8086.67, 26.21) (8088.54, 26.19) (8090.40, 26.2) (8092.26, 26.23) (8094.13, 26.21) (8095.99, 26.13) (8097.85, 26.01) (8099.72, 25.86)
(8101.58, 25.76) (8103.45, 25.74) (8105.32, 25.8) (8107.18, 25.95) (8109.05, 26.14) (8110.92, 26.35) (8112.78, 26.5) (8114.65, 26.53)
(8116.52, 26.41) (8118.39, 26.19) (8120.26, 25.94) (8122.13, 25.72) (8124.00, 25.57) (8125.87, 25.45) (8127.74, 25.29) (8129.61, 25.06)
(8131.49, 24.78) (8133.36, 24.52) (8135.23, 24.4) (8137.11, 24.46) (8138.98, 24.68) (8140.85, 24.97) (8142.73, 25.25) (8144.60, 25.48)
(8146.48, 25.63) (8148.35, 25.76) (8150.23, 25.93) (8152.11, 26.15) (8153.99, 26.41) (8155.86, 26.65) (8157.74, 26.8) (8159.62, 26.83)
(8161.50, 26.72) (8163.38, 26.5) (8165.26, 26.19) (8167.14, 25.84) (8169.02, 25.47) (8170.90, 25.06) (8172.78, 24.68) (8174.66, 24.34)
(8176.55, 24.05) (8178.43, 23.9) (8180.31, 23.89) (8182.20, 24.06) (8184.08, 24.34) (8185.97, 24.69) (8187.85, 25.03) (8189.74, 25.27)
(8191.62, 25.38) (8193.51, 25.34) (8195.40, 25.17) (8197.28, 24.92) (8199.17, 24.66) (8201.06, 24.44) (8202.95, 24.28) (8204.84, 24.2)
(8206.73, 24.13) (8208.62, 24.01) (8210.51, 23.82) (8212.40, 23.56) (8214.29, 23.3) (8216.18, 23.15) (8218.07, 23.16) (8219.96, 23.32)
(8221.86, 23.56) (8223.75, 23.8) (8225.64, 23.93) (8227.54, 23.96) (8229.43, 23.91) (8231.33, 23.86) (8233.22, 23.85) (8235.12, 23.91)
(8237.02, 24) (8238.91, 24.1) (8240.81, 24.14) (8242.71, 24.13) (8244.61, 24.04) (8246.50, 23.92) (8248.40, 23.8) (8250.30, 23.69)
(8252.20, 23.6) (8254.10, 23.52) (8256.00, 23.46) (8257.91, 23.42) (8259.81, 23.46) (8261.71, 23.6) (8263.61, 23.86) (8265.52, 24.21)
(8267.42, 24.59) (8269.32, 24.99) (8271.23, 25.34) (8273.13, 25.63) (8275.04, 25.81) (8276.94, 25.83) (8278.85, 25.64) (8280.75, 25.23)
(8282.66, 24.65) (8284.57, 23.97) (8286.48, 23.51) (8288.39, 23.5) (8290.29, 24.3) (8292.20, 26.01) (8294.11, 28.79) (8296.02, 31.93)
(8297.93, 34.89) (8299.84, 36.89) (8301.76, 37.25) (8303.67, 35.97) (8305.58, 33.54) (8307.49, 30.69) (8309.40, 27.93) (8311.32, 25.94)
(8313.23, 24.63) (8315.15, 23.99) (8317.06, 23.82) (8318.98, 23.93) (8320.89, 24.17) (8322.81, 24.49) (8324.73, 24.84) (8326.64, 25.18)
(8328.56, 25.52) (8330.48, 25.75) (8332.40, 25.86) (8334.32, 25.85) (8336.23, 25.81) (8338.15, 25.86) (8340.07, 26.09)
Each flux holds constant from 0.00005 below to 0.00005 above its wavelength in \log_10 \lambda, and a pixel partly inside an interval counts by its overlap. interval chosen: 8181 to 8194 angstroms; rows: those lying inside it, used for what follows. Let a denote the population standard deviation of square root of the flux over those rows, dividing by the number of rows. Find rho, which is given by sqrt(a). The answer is 0.220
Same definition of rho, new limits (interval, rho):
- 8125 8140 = 0.192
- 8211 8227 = 0.167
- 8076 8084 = 0.073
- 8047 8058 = 0.212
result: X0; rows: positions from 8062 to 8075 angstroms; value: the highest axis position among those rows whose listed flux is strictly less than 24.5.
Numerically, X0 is 8066.22 angstroms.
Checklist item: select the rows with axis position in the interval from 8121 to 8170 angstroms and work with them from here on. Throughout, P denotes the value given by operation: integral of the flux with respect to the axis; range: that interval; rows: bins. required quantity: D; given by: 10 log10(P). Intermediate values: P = 1256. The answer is 31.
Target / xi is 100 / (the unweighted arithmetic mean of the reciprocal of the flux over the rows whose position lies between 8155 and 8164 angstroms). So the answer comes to 2670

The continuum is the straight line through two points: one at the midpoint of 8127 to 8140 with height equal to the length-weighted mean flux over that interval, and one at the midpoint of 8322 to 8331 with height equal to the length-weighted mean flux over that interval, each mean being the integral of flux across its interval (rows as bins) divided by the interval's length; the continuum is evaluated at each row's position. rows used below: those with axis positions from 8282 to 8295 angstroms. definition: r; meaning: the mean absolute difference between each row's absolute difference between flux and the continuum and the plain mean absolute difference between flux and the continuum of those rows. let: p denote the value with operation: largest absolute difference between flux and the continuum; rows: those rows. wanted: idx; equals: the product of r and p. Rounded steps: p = 3.7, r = 0.7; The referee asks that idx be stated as 2.70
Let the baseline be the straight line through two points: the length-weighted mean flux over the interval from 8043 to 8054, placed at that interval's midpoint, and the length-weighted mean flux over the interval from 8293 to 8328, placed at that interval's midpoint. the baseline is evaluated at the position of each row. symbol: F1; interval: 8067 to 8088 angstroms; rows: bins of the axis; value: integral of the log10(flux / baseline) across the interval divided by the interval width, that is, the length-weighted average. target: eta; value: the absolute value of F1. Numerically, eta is 0.010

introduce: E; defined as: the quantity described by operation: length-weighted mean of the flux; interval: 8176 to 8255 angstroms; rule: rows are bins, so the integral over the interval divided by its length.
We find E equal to 24.1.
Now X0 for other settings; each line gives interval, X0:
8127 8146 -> 8137.11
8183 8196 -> 8184.08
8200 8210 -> 8208.62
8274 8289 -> 8288.39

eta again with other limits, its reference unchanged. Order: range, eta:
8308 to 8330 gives 0.061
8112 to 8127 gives 0.016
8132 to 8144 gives 0.041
